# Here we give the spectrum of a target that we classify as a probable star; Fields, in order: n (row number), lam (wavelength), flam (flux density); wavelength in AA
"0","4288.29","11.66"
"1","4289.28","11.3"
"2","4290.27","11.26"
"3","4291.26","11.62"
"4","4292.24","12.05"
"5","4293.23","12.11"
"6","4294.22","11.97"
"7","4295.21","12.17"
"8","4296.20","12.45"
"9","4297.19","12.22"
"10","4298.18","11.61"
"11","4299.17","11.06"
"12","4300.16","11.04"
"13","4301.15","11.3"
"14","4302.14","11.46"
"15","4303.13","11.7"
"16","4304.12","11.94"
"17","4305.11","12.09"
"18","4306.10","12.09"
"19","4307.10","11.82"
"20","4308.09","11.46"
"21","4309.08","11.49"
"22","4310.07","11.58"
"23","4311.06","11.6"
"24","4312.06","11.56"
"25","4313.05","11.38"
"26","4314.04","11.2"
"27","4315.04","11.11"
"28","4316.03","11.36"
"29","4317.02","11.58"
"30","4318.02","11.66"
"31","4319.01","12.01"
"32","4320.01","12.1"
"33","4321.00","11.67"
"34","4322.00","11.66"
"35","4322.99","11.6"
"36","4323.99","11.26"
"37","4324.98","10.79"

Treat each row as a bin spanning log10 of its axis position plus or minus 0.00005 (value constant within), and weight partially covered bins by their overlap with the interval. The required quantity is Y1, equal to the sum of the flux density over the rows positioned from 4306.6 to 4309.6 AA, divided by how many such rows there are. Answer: 11.6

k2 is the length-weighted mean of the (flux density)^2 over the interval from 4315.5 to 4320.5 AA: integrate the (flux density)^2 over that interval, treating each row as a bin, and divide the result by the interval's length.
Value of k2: 138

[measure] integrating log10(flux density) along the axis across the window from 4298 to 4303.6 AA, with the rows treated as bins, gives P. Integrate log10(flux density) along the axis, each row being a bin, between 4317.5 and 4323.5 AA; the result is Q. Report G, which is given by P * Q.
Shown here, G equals 37.9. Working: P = 5.9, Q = 6.42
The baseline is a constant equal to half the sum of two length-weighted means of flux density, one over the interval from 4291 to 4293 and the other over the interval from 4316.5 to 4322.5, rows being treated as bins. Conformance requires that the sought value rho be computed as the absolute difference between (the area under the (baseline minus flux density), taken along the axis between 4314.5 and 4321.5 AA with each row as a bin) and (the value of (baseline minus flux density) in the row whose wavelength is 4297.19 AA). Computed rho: 1.9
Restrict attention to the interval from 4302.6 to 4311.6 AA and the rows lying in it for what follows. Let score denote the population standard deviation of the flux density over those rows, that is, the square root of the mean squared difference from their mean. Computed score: 0.23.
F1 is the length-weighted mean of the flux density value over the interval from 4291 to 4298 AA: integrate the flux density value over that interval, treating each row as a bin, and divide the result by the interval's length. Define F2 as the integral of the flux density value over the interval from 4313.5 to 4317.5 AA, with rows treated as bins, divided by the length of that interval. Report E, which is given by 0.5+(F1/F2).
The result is 1.567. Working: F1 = 12.1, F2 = 11.3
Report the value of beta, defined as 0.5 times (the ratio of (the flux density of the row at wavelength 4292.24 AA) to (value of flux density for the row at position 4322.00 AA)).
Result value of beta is 0.517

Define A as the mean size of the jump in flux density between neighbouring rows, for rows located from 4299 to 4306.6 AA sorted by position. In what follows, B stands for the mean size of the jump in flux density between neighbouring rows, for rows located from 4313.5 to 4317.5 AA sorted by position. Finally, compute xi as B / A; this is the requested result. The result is 1.22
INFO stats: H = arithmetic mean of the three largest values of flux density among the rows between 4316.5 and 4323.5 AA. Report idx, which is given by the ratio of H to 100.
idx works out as 0.119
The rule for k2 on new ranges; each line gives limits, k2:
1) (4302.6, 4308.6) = 140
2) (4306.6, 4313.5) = 134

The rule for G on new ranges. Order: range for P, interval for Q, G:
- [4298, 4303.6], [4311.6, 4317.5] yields 36.8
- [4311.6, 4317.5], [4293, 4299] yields 40.4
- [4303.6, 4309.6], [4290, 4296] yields 41.6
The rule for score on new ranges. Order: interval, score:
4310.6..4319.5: 0.25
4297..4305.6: 0.40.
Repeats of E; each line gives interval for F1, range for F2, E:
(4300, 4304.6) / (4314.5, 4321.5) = 1.491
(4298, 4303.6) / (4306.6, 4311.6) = 1.480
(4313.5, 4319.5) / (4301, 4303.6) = 1.498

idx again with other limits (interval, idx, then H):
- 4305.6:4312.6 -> 0.118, 11.8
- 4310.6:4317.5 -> 0.116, 11.6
